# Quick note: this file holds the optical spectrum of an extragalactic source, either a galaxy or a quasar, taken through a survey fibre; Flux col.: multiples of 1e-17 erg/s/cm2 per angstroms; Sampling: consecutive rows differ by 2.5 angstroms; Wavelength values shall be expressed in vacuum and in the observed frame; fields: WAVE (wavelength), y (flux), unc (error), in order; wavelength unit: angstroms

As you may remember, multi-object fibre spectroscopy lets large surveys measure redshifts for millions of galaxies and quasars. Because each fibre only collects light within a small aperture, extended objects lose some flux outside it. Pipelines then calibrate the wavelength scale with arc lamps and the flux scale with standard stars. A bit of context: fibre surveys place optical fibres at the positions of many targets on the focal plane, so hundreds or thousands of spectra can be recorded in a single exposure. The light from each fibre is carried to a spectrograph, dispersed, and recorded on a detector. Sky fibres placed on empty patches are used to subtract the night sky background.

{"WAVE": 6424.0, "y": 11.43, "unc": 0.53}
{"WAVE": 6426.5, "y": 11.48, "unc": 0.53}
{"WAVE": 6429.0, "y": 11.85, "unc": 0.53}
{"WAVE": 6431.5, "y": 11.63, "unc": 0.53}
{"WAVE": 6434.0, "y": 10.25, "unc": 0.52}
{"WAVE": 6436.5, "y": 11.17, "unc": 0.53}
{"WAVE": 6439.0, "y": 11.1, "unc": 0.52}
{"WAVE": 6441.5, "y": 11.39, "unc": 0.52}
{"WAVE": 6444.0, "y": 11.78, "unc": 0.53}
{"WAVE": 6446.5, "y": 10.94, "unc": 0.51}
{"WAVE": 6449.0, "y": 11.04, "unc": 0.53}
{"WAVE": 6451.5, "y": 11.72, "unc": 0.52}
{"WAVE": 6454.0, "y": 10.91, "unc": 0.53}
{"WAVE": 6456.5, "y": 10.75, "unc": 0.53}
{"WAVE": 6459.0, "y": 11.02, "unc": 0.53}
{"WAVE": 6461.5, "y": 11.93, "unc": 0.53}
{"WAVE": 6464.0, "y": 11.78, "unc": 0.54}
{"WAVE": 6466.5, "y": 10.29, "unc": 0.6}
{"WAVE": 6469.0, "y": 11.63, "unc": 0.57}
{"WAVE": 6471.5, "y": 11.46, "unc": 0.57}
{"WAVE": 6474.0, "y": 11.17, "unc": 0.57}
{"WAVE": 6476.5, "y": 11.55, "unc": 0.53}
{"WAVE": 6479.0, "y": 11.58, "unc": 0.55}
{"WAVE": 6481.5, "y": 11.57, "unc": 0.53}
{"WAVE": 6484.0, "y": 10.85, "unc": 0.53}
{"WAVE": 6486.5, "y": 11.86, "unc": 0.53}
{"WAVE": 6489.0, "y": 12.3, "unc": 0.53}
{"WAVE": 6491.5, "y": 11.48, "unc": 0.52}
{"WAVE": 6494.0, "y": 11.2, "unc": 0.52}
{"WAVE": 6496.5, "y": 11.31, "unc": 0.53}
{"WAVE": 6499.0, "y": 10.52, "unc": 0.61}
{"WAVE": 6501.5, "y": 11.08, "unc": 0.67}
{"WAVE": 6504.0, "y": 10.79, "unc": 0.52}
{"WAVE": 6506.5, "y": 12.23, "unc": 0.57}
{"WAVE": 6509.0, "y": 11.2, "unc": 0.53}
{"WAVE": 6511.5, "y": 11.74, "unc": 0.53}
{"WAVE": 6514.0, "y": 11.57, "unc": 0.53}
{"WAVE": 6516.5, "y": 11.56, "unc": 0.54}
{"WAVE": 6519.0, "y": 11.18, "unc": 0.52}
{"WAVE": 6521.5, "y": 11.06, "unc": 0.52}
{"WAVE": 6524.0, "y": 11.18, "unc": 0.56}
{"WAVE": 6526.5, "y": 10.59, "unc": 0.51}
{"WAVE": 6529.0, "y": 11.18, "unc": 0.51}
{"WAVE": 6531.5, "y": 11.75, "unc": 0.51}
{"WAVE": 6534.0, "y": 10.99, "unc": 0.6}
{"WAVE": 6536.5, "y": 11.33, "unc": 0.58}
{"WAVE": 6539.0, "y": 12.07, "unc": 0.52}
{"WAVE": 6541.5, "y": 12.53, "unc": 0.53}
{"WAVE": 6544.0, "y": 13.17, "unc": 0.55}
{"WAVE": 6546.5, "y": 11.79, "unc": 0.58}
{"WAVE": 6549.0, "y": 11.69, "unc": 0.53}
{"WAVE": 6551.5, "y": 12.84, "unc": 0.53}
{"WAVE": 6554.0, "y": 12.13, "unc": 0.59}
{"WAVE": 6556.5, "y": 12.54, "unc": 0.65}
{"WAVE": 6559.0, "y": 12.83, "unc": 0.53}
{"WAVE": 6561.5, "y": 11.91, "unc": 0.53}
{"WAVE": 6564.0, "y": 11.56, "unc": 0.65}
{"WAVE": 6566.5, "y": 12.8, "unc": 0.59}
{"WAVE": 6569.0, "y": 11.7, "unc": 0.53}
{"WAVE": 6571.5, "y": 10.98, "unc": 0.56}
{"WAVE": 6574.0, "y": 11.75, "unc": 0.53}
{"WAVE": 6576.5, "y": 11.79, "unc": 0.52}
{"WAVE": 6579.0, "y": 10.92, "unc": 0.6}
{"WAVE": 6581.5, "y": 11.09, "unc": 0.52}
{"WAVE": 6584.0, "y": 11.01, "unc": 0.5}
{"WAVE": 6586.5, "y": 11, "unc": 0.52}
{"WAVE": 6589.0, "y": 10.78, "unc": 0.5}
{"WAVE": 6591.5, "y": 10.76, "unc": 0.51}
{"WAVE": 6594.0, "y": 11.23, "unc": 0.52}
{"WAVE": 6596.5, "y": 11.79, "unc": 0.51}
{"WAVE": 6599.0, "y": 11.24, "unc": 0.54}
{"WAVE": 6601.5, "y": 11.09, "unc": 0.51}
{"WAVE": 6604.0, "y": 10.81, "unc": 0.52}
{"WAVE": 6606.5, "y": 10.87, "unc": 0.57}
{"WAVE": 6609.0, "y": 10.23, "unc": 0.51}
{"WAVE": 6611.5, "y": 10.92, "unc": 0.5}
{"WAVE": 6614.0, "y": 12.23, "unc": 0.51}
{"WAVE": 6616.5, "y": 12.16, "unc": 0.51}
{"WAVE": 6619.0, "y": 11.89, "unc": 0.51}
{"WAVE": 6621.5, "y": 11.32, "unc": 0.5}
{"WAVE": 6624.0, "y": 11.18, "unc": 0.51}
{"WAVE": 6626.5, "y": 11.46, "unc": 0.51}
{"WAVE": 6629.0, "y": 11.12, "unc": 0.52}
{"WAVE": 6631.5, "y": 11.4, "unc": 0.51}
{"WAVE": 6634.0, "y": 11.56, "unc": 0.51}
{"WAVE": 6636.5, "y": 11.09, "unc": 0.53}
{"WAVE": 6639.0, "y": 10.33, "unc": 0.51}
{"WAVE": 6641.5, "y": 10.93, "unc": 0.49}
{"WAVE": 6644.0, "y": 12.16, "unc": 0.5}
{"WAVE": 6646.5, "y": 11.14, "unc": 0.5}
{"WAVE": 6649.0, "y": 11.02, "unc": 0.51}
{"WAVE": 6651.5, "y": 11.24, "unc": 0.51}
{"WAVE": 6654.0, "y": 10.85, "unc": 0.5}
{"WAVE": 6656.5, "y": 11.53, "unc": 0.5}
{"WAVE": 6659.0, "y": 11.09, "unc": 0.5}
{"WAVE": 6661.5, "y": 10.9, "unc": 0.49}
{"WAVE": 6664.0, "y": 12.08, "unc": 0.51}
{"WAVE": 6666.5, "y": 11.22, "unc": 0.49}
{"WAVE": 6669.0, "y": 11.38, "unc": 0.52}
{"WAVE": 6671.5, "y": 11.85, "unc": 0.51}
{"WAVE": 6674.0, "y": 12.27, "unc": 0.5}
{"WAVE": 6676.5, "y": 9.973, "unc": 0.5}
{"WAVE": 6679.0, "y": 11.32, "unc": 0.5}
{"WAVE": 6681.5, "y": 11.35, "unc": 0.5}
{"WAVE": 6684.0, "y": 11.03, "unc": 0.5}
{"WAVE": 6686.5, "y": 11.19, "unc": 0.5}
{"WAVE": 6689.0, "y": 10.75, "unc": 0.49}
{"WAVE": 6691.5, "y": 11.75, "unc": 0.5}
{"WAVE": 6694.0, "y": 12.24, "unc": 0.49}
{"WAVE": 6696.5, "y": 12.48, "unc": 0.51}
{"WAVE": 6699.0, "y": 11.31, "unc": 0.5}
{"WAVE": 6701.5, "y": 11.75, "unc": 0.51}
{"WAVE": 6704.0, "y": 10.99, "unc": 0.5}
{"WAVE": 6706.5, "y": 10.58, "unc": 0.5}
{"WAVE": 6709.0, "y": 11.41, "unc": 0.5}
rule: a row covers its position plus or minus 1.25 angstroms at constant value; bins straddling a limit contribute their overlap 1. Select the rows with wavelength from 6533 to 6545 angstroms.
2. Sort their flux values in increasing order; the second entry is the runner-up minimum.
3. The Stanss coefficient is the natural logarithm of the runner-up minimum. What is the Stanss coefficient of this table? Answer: 2.43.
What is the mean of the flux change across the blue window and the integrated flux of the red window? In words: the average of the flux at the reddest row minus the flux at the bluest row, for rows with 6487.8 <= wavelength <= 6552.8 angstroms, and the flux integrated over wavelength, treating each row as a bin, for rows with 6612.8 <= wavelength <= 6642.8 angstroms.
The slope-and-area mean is 171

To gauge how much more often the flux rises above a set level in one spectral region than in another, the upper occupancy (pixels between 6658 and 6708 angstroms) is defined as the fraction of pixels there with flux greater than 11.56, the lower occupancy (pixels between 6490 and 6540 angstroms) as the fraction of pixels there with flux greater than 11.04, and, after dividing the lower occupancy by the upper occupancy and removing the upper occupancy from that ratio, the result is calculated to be 1.9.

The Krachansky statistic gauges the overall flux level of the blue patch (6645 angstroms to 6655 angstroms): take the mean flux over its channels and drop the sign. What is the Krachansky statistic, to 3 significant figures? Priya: 11.1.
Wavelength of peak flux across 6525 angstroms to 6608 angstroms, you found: 6544.0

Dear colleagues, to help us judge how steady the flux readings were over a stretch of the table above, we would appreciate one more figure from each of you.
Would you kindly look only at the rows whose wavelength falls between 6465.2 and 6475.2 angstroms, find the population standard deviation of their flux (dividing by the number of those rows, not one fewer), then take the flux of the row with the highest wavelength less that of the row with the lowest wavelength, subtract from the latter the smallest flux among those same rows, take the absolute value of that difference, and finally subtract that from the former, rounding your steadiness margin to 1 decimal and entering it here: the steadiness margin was -8.9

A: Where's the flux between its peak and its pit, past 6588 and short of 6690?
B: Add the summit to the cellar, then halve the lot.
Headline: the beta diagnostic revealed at 11.1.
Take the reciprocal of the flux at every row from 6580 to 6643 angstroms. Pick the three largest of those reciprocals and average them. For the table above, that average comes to 0.0958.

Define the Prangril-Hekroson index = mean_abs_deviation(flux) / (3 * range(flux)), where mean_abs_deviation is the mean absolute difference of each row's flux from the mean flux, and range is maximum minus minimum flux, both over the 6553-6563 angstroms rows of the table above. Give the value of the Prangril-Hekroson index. 0.120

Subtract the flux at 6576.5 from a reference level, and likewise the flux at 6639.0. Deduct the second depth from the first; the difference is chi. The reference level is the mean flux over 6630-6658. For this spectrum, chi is -1.5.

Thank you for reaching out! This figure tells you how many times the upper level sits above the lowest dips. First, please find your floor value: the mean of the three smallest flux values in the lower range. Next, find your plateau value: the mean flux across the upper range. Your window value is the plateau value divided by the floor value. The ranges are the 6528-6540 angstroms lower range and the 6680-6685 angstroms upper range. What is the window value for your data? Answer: 1.00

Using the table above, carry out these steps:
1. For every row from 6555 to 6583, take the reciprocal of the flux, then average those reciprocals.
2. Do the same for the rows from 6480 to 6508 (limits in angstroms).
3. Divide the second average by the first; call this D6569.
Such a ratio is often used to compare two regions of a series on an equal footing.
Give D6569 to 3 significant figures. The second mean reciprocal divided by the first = 1.04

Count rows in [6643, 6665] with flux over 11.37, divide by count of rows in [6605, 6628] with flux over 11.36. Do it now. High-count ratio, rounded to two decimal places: 0.75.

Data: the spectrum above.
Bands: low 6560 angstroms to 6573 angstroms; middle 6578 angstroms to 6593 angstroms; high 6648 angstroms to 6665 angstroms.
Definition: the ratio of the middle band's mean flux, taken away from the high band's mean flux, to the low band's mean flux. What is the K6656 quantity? 0.03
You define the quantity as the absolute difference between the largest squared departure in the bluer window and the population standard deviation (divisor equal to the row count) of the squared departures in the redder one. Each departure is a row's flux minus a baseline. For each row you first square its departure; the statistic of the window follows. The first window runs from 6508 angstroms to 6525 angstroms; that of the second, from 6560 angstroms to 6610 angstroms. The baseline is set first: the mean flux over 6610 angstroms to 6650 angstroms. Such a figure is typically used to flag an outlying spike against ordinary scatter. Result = 0.34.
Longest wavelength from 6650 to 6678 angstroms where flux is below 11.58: 6676.5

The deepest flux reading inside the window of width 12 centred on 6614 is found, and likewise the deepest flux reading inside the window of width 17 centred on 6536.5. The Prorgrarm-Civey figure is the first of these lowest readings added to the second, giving 21.2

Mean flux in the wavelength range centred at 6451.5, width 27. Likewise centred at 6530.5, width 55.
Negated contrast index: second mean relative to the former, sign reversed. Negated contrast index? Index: -1.03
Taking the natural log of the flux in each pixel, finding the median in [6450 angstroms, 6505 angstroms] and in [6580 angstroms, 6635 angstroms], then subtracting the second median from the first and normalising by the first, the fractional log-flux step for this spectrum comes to 0.009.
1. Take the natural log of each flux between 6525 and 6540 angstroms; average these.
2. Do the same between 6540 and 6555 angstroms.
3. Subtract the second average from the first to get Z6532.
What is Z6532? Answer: -0.09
